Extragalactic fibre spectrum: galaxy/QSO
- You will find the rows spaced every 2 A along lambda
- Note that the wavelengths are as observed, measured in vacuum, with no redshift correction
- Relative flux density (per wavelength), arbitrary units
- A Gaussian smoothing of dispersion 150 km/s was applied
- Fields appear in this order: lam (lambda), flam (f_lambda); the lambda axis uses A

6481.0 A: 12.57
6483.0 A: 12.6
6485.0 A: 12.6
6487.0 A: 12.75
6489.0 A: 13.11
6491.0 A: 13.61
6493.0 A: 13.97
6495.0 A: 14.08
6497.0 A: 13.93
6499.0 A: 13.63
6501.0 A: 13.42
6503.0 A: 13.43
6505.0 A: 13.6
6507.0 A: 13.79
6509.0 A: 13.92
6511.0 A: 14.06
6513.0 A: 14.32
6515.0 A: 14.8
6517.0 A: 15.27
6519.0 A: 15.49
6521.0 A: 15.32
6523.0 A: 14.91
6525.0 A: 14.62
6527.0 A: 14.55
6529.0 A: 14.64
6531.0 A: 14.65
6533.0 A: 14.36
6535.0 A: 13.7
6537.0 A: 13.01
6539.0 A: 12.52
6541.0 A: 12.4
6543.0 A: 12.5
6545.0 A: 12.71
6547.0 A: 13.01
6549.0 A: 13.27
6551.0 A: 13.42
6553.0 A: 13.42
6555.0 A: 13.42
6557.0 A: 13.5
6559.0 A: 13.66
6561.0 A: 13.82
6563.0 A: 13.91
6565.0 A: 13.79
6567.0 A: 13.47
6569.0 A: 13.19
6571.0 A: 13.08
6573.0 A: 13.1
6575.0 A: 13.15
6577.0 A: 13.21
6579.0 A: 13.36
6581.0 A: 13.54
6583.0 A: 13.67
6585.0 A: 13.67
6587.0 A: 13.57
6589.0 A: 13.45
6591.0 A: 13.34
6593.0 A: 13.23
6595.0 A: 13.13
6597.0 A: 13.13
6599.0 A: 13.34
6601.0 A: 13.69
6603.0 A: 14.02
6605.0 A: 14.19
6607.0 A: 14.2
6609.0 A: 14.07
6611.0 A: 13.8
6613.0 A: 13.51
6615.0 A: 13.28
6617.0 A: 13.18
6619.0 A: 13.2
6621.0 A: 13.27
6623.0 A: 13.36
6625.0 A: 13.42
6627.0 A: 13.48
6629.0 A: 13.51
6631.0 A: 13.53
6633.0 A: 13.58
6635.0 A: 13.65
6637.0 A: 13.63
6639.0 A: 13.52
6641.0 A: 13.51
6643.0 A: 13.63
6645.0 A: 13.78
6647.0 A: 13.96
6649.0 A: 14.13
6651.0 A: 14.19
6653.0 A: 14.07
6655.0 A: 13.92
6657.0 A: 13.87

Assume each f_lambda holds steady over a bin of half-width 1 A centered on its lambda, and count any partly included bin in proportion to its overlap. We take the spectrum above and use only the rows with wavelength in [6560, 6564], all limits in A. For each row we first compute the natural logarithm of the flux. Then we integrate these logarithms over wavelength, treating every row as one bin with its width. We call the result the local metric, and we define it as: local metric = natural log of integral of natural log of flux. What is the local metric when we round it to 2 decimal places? 2.35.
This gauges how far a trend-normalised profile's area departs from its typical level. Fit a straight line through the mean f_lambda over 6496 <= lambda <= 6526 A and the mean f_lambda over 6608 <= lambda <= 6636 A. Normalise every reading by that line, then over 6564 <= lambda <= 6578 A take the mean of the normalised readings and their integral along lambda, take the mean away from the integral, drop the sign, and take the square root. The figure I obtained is 3.53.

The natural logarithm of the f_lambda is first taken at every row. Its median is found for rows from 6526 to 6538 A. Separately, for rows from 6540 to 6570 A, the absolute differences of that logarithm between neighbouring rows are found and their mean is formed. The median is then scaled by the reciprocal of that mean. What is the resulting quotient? 223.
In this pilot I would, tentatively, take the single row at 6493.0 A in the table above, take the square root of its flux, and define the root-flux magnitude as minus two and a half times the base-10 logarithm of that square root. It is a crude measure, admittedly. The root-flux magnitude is -1.43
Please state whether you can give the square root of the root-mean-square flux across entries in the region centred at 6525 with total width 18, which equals 3.86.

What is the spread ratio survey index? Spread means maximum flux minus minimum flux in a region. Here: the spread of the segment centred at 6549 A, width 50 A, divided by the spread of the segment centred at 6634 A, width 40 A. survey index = 2.2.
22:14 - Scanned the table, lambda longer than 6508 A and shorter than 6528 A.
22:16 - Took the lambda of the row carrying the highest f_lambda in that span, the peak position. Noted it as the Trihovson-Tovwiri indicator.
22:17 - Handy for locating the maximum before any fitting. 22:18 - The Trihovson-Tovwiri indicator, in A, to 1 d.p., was 6519.0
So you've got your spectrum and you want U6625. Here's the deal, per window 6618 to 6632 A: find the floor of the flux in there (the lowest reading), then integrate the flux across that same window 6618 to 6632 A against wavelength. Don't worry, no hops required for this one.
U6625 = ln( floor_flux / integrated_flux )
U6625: -2.65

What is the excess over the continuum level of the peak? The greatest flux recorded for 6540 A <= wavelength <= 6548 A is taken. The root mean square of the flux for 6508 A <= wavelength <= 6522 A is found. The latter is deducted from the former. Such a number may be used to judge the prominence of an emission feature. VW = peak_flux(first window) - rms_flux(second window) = -1.74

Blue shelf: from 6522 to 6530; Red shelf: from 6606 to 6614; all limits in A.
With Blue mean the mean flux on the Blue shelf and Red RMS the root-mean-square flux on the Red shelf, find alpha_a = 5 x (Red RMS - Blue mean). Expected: -3.9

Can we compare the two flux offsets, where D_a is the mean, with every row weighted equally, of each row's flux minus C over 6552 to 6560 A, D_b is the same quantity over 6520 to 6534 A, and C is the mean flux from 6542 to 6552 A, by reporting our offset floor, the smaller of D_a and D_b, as 0.5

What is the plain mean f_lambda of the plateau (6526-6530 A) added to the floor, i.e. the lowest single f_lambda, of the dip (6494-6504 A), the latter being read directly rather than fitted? 28.0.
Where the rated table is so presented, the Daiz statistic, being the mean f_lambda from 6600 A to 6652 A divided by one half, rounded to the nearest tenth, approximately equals 27.3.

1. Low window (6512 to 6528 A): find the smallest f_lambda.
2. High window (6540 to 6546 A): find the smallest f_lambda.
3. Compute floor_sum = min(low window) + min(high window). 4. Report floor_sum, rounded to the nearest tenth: 26.7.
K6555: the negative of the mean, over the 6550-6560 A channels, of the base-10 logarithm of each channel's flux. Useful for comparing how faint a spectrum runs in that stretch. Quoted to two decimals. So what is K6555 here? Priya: -1.13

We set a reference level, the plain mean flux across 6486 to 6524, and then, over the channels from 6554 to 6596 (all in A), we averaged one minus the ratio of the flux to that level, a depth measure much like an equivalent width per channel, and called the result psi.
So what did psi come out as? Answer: 0.045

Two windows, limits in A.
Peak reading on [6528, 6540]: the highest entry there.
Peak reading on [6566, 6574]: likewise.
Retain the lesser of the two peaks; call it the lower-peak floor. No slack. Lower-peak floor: 13.5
